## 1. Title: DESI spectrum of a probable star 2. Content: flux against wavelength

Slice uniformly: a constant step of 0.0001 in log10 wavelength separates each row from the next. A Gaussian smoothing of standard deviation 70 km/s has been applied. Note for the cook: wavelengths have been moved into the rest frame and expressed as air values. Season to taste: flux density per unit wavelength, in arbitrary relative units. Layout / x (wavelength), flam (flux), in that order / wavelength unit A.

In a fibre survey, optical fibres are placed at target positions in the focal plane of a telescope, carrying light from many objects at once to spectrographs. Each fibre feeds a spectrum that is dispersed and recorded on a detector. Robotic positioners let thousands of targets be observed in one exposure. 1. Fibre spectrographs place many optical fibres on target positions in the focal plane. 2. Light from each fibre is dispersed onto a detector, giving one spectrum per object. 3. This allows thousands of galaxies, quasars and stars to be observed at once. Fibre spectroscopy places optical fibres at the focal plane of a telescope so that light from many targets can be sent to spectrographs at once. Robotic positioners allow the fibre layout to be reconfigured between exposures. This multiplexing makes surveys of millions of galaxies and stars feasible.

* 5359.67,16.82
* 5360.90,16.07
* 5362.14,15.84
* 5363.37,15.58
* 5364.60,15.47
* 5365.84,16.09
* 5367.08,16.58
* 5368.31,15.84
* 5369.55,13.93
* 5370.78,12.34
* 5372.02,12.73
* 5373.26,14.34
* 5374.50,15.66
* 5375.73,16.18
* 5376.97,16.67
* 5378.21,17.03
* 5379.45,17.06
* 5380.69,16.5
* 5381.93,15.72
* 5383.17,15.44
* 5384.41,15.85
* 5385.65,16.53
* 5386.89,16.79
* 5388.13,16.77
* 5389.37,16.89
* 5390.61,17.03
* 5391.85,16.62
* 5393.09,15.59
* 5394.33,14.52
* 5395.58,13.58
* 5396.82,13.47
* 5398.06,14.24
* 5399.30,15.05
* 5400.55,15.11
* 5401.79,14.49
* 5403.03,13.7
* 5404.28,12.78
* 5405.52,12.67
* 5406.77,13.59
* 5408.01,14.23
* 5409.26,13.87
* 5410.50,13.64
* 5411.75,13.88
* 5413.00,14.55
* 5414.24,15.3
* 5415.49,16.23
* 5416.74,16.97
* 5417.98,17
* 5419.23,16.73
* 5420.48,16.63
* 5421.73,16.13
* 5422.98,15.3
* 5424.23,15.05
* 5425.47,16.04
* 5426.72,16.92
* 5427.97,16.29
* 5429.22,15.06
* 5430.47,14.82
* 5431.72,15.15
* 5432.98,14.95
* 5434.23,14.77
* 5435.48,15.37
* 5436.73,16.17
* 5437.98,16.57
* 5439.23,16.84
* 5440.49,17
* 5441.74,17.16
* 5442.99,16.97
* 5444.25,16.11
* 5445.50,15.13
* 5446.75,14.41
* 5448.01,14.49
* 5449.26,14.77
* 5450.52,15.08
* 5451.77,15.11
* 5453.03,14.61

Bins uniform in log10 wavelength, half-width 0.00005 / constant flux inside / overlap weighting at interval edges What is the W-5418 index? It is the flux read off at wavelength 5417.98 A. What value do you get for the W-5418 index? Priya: 17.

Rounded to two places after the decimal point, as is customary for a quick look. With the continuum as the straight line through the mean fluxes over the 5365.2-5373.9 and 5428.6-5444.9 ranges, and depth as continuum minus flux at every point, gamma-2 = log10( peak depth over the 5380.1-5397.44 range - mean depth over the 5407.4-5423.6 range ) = 0.20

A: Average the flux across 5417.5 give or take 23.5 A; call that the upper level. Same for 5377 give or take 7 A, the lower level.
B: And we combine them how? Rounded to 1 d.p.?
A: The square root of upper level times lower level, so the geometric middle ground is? 15.3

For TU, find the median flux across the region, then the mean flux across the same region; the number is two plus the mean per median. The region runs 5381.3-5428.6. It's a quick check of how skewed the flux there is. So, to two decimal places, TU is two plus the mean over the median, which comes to 3.00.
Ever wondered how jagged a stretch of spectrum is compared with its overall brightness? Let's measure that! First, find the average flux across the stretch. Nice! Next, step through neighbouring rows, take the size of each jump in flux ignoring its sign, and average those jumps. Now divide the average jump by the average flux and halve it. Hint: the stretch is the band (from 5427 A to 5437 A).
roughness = 0.0167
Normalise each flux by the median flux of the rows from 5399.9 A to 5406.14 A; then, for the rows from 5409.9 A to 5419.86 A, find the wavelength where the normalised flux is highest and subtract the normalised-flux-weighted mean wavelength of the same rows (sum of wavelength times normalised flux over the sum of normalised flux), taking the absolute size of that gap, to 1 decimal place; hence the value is 2.9 A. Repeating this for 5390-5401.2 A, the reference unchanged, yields 4.8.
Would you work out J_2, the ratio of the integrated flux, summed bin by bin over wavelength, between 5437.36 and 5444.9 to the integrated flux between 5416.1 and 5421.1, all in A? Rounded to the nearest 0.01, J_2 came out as 1.50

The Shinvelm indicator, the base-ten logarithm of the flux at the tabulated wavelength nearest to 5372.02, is 1.10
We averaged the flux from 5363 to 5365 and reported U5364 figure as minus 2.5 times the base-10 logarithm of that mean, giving -2.98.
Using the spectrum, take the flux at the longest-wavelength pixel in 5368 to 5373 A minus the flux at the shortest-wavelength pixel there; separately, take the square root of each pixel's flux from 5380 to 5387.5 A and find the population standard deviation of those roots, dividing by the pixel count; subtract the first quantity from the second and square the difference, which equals 10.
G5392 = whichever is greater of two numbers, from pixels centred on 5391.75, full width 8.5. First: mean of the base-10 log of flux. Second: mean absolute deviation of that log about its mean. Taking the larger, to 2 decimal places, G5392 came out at 1.20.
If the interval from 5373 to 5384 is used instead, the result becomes 1.21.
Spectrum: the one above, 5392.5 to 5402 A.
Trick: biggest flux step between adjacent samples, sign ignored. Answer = 1.1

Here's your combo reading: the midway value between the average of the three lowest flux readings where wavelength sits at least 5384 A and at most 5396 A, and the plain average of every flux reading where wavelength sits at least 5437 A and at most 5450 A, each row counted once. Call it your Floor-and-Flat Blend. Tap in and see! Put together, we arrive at 15.3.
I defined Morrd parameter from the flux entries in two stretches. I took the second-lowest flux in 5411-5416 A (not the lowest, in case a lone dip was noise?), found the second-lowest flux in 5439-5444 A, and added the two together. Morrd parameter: 31.5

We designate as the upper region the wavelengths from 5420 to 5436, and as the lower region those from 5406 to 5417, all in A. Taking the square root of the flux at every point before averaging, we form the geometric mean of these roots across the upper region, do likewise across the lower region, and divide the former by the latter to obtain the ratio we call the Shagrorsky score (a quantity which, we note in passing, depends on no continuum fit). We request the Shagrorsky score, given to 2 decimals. 1.03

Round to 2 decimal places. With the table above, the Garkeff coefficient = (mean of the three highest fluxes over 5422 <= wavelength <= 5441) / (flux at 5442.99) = 1.00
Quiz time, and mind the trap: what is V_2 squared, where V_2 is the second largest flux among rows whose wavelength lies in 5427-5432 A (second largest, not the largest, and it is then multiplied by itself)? 230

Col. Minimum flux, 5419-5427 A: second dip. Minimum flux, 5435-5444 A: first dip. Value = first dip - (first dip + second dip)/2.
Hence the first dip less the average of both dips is 0.2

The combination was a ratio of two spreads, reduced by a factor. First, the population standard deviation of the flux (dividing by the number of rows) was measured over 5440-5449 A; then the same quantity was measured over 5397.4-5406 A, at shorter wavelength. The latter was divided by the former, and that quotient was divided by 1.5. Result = 0.55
